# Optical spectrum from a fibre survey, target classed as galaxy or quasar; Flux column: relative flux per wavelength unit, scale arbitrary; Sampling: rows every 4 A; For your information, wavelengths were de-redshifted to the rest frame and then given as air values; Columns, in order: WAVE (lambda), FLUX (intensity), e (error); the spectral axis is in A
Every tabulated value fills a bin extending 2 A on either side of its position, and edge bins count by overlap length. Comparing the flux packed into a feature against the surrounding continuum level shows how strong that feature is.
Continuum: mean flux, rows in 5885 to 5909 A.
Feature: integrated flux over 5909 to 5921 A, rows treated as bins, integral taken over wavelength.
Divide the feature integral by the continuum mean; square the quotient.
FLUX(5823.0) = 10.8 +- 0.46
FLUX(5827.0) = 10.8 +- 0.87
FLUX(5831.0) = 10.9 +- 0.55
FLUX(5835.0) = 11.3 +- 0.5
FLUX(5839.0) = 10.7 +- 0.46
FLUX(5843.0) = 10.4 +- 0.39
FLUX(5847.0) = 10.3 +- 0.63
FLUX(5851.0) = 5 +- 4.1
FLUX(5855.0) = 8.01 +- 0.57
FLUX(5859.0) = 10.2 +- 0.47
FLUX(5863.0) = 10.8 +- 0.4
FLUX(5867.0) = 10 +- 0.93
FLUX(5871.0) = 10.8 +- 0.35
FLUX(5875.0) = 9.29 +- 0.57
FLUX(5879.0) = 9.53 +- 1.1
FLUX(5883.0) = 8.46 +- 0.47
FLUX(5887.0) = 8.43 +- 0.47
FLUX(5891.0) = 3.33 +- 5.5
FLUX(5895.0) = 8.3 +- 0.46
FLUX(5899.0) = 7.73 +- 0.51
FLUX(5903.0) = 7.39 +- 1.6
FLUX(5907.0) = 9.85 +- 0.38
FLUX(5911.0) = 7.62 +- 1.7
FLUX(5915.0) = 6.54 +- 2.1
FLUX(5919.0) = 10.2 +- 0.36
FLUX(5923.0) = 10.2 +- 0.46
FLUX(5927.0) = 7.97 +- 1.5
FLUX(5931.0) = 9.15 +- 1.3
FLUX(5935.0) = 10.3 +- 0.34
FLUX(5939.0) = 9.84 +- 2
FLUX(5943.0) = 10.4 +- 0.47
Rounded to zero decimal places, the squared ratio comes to 169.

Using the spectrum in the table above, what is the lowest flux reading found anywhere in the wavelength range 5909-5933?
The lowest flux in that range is 6.54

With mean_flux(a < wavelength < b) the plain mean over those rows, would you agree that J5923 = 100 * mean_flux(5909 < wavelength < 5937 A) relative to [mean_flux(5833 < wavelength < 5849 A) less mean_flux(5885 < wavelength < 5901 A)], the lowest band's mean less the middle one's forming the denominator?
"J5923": 238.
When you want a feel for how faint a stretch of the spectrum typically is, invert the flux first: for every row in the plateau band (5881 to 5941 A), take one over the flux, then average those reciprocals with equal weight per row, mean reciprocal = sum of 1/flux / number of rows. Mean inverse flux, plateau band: 0.129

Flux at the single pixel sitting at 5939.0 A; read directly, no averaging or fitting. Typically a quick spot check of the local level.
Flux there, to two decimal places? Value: 9.84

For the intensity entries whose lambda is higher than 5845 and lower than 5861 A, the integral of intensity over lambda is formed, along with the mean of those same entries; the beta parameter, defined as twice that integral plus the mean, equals 276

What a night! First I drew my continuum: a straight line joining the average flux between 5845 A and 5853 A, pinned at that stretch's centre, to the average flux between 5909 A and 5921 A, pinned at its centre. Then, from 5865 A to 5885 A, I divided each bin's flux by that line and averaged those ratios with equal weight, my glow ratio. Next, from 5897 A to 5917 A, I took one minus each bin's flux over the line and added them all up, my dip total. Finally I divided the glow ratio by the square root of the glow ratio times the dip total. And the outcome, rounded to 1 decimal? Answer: 2.9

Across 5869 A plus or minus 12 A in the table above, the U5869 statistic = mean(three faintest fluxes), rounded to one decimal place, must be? 9.6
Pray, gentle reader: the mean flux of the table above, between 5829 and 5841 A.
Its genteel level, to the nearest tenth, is 11.0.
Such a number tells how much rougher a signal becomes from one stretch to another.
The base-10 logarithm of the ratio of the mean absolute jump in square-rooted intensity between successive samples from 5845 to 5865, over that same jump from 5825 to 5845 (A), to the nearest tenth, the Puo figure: 1.0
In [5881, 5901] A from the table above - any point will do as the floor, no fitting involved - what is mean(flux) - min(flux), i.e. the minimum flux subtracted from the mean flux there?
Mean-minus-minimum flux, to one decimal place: 3.9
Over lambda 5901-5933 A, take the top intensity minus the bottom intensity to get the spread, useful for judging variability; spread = 3.7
